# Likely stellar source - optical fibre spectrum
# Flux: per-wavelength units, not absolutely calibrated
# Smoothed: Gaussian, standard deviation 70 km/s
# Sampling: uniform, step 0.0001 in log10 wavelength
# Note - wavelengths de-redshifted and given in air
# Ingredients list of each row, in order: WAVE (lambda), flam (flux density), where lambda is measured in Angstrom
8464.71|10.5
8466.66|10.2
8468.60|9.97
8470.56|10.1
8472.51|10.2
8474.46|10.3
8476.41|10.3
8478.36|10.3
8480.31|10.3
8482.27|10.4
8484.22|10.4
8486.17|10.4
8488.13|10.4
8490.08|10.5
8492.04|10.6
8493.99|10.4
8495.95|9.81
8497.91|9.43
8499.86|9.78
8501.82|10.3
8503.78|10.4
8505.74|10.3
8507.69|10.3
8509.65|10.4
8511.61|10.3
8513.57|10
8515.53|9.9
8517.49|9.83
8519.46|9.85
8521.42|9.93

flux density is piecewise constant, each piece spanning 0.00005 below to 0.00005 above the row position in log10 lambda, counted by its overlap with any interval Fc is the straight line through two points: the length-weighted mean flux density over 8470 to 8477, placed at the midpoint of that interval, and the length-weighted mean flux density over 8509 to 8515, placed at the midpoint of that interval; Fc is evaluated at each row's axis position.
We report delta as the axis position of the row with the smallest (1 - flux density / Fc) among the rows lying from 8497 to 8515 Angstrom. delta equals 8509.65 Angstrom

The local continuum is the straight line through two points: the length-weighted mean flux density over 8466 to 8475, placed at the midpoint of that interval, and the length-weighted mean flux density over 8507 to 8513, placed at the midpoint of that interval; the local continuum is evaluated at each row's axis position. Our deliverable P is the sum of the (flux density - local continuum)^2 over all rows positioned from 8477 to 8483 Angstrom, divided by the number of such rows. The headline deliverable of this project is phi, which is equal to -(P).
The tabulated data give -0.02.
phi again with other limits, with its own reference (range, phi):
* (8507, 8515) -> -0.03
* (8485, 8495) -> -0.06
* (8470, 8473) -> 0.00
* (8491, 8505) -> -0.18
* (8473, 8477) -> -0.02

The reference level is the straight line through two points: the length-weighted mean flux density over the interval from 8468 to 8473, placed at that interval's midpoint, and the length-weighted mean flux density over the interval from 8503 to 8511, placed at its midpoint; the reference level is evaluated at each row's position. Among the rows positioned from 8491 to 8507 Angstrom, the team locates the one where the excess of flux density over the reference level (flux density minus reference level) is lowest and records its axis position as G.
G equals 8497.91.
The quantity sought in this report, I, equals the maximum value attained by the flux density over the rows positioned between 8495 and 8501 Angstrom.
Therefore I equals 9.81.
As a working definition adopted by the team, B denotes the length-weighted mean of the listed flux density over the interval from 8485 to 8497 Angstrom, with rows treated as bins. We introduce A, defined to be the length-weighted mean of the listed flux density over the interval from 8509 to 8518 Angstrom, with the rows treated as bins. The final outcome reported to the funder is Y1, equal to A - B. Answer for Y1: -0.25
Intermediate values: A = 10.1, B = 10.34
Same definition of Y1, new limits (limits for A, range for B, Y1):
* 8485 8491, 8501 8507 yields 0.10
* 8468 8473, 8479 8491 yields -0.33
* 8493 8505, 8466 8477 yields -0.15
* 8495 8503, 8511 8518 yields -0.16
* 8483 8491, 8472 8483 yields 0.13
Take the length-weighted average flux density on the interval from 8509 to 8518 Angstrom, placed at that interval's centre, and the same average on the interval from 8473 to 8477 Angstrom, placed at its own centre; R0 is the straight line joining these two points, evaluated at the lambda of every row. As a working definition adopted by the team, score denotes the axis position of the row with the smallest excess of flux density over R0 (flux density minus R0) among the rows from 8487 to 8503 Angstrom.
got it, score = 8497.91 Angstrom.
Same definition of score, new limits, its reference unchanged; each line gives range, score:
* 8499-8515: 8499.86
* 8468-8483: 8468.60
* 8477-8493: 8478.36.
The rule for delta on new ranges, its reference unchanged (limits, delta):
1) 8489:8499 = 8492.04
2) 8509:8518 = 8509.65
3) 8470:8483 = 8482.27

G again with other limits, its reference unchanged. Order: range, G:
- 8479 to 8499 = 8497.91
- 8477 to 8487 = 8480.31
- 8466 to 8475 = 8468.60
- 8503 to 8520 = 8517.49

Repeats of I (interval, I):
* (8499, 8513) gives 10.4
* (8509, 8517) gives 10.4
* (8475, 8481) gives 10.3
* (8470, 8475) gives 10.3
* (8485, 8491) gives 10.5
